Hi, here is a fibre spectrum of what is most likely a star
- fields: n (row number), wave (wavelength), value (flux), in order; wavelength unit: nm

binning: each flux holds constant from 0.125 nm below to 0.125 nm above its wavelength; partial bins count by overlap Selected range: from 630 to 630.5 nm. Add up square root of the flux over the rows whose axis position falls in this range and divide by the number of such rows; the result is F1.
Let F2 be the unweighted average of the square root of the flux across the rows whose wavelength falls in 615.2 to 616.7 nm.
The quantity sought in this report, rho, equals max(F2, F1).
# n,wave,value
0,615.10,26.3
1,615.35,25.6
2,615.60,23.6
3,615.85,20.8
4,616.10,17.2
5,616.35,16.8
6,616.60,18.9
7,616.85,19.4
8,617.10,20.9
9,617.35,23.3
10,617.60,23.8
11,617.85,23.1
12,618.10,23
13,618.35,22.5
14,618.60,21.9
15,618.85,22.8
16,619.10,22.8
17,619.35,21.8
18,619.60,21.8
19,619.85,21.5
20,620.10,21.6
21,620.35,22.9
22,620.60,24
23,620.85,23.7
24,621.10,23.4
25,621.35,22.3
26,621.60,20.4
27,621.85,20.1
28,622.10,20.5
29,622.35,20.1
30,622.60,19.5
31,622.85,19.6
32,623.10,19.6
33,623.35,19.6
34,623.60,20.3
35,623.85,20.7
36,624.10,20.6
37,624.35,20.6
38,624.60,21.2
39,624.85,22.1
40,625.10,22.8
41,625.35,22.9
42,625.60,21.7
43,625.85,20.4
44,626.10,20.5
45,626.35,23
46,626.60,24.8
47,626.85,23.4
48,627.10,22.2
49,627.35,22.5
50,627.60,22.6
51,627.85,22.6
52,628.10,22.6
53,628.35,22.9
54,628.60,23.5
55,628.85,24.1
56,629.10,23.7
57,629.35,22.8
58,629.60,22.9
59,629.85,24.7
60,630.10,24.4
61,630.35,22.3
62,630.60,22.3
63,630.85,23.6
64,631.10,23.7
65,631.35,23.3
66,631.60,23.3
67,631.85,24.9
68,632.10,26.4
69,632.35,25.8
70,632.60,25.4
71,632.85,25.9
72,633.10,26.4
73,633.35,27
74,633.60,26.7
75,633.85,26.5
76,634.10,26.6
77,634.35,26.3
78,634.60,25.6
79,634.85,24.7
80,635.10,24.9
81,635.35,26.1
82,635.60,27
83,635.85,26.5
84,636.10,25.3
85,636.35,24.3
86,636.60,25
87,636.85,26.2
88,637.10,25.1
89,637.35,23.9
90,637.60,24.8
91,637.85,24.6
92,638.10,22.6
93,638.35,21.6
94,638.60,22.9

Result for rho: 4.83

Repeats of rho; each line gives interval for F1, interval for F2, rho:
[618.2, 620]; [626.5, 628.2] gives 4.79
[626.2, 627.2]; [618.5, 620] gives 4.83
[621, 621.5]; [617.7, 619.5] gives 4.78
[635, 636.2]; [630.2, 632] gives 5.09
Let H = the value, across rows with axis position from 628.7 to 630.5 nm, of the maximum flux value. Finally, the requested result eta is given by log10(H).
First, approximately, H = 24.7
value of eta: 1.39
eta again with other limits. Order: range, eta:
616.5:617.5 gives 1.37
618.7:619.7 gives 1.36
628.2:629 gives 1.38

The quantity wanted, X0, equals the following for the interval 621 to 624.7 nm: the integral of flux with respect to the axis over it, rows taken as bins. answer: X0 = 76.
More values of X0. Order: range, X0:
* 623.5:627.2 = 81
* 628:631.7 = 86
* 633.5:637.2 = 95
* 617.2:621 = 86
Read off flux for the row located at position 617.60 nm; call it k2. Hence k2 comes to 23.8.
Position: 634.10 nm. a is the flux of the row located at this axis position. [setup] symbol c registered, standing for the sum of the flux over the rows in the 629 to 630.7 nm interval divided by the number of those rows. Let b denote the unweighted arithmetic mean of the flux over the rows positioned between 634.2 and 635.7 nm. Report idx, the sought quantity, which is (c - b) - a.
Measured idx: -29.1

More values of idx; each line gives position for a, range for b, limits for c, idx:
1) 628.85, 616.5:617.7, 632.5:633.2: -19.5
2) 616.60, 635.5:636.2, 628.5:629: -21.4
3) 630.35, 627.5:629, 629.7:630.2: -20.8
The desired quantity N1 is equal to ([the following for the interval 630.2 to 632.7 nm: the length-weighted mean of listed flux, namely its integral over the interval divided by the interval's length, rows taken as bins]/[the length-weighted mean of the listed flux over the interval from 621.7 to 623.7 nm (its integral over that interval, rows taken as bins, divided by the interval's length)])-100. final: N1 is -98.8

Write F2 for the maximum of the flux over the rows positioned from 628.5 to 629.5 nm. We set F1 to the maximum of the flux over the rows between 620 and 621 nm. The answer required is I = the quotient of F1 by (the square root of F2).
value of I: 4.89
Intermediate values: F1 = 24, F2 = 24.1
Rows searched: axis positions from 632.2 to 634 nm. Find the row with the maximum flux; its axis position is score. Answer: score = 633.35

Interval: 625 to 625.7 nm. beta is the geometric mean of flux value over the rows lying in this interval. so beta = 22.5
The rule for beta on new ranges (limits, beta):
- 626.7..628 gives 22.7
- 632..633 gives 25.9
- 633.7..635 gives 25.9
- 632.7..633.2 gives 26.1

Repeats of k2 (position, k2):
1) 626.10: 20.5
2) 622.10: 20.5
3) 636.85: 26.2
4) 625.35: 22.9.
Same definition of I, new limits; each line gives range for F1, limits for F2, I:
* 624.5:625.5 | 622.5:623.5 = 5.17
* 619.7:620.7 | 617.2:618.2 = 4.92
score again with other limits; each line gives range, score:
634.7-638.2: 635.60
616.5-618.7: 617.60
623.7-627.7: 626.60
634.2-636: 635.60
